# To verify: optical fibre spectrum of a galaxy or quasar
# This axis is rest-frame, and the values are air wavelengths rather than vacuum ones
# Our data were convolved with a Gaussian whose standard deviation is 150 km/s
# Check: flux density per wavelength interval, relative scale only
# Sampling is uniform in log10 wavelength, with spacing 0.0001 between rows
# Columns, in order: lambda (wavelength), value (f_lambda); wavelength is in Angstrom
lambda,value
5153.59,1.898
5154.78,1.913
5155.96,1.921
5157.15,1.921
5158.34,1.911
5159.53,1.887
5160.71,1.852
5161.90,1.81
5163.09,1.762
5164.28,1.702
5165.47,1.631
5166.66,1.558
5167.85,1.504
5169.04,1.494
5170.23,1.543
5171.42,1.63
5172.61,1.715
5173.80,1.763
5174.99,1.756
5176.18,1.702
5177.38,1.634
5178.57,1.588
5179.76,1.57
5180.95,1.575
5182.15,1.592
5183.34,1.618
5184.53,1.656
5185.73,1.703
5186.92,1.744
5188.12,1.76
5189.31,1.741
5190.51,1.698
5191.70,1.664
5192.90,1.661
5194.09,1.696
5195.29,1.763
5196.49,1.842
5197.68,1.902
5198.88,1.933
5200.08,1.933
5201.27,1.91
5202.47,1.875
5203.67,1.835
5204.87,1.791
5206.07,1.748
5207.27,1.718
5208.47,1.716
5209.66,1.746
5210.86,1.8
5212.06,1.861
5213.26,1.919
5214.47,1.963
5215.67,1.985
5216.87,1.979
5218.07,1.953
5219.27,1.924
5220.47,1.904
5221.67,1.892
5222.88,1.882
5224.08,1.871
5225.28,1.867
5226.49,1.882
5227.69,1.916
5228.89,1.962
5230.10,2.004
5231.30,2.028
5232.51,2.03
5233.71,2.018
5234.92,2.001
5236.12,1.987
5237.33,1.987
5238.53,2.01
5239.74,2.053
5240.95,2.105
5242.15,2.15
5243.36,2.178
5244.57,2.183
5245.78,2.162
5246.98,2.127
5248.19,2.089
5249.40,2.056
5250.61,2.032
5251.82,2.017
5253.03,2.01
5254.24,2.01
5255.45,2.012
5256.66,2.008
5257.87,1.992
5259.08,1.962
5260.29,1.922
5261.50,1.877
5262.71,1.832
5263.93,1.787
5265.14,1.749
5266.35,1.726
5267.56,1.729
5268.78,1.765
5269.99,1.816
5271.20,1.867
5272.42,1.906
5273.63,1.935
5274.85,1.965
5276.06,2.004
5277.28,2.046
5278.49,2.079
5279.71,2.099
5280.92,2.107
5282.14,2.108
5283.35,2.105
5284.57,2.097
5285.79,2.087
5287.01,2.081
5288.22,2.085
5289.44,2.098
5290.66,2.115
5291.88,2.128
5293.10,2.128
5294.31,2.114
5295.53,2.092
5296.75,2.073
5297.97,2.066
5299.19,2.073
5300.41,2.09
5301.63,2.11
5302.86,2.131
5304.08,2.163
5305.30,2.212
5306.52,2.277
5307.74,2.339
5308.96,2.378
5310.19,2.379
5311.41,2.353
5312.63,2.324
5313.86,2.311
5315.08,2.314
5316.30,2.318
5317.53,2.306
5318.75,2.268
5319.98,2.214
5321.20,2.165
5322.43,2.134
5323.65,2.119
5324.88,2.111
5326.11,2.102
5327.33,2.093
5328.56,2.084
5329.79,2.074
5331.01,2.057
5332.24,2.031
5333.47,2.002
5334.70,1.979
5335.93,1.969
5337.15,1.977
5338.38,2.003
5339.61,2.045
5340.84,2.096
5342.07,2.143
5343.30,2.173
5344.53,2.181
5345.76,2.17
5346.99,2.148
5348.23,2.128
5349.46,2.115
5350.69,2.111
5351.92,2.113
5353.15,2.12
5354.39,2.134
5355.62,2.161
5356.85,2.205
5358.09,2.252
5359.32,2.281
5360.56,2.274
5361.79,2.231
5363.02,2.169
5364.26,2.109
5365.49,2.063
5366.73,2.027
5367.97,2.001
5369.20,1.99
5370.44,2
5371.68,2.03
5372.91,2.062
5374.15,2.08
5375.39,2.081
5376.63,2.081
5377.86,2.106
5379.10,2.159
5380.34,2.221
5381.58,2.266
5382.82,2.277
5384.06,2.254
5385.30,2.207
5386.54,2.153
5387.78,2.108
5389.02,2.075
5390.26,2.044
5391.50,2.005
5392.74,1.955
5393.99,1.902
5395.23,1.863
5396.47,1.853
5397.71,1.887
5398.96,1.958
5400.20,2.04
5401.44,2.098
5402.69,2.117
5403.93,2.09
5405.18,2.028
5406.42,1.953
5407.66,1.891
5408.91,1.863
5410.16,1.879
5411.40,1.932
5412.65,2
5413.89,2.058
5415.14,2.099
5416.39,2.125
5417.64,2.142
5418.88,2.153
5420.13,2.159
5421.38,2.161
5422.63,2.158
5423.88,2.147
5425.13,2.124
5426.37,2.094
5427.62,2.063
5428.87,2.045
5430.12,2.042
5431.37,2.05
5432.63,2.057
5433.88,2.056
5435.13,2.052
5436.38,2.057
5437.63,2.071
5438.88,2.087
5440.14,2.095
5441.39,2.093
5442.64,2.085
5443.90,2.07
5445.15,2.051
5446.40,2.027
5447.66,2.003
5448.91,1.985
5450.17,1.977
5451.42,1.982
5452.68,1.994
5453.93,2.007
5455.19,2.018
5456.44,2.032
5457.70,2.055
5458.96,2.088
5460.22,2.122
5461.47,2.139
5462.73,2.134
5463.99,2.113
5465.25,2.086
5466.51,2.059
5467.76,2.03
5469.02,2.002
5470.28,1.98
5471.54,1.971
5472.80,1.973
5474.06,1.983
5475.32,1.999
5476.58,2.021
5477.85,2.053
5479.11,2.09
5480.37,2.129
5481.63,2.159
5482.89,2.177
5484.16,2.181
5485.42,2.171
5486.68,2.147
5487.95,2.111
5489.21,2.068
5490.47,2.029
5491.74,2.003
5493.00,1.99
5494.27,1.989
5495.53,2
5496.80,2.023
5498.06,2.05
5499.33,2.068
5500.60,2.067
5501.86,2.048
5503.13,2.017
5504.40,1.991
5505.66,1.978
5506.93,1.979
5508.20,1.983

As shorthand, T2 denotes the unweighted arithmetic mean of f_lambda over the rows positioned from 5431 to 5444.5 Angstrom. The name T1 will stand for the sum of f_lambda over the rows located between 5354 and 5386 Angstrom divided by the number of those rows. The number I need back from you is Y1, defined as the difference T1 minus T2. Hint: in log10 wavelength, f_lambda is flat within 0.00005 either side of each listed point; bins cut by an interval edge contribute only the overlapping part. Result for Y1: 0.07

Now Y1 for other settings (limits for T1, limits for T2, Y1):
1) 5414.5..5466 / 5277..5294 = -0.02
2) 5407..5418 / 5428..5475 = -0.05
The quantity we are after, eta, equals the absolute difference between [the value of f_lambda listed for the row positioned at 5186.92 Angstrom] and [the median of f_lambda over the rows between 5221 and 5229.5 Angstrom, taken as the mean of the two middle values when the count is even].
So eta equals 0.14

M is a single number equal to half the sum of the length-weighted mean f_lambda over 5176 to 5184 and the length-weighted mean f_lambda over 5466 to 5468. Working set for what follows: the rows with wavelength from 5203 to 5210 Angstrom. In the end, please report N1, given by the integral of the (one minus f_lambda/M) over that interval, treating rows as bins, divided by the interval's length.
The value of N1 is 0.039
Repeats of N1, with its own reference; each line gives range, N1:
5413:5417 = -0.140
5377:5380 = -0.167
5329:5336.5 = -0.103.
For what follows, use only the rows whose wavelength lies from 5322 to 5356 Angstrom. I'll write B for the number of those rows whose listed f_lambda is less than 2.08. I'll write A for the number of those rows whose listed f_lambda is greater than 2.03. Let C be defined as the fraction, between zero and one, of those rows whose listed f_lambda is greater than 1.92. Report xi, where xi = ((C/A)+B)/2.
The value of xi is 5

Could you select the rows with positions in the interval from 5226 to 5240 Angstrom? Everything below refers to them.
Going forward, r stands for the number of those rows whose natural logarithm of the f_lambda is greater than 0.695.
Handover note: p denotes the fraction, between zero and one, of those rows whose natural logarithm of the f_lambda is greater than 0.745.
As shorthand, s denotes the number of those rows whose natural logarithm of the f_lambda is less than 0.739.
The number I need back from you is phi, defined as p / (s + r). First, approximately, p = 0.00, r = 6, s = 12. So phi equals 0.000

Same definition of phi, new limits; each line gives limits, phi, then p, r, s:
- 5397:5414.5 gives 0.004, 0.07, 6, 12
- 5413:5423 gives 0.083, 0.75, 8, 1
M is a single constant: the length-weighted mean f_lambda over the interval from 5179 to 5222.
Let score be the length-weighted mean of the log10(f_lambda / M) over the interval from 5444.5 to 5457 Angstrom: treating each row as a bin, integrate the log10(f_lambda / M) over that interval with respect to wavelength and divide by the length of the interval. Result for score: 0.049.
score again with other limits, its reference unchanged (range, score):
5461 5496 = 0.061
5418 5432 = 0.071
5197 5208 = 0.013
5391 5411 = 0.039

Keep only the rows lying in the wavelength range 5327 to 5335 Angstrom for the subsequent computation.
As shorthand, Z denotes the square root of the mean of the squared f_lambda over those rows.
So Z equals 2.05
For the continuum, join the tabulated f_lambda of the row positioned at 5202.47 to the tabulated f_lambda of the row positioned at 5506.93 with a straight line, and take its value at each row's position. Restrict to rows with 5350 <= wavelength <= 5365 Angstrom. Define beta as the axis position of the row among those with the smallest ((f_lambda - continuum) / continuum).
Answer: 5364.26 Angstrom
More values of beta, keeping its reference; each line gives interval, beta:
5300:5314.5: 5300.41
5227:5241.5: 5227.69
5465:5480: 5471.54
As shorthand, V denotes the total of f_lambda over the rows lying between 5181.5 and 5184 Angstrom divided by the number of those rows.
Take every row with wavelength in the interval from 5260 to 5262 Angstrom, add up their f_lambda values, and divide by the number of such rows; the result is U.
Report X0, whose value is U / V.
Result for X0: 1.18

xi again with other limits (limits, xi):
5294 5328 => 2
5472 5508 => 10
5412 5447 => 7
